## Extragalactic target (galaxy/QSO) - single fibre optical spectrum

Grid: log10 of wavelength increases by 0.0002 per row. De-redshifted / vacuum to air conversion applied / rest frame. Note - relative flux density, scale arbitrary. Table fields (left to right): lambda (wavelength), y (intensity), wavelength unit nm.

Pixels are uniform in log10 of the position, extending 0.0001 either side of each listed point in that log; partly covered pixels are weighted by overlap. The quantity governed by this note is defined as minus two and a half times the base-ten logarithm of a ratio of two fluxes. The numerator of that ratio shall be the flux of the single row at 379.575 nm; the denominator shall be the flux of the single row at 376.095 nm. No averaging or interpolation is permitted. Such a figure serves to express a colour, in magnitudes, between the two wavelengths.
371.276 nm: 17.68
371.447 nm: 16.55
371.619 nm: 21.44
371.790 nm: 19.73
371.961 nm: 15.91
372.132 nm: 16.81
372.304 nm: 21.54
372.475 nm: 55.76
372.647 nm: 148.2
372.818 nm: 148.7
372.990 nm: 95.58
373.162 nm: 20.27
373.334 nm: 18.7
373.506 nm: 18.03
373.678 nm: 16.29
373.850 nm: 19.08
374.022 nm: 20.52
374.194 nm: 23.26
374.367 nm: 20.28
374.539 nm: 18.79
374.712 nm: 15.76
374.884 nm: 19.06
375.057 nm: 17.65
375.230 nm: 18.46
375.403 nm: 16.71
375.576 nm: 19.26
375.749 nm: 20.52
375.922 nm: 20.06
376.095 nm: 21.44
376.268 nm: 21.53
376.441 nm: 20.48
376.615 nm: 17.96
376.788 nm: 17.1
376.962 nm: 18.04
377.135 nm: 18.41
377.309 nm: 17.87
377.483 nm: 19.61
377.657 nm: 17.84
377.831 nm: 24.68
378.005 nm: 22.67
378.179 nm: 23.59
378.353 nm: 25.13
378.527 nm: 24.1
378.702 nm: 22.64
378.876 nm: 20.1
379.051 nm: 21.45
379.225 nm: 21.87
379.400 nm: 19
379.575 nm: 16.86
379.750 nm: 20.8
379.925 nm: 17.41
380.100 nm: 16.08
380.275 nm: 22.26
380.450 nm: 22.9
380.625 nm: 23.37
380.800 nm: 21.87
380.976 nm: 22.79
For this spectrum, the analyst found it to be 0.26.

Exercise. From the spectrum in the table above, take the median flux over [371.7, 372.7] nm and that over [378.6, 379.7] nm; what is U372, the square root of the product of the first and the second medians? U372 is 20.7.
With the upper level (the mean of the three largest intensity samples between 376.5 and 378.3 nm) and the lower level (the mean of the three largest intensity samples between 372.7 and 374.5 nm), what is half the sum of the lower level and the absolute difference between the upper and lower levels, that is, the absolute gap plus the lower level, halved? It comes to 77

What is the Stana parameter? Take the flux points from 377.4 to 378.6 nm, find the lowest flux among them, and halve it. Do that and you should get 8.9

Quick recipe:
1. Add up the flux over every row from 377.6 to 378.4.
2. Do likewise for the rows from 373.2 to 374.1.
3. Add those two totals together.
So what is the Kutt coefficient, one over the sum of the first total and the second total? 0.0048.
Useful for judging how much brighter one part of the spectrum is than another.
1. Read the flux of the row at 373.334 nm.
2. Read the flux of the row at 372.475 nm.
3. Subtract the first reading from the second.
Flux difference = 37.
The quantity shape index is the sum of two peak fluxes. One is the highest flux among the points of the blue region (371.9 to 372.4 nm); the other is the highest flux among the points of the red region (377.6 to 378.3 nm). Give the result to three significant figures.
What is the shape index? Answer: 46.2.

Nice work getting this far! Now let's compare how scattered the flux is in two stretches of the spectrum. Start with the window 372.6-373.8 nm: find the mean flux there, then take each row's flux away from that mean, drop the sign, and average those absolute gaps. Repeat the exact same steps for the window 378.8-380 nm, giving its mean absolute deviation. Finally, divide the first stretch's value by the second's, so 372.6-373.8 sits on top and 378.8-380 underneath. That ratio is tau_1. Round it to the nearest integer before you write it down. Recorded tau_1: 34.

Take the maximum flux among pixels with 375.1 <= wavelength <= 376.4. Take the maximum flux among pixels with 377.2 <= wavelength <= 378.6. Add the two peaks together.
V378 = 47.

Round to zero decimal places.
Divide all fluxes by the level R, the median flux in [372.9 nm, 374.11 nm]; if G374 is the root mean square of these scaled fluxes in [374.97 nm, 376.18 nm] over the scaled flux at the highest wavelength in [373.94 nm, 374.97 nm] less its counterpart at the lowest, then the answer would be -13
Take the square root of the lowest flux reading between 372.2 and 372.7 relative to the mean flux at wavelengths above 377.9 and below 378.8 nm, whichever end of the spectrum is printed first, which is 0.955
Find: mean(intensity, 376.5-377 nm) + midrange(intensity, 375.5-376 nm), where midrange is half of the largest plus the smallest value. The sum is 38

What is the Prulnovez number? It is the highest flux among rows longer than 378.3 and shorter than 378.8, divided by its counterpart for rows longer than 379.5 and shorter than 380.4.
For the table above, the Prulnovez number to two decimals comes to 1.13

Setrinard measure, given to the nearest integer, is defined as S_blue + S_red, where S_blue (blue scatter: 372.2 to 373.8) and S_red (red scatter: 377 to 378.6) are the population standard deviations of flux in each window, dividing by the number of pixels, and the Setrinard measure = 56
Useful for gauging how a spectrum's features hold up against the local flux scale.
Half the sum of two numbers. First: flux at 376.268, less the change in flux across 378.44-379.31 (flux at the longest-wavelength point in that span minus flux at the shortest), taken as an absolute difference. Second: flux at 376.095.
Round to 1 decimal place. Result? 22.6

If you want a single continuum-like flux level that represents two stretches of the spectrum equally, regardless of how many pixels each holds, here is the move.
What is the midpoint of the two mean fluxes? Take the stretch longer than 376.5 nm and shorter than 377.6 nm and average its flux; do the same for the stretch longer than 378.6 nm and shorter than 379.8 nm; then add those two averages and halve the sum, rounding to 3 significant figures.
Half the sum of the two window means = 19.3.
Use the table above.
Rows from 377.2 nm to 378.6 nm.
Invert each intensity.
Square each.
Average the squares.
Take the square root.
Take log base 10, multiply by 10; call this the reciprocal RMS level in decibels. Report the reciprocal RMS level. -13.3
